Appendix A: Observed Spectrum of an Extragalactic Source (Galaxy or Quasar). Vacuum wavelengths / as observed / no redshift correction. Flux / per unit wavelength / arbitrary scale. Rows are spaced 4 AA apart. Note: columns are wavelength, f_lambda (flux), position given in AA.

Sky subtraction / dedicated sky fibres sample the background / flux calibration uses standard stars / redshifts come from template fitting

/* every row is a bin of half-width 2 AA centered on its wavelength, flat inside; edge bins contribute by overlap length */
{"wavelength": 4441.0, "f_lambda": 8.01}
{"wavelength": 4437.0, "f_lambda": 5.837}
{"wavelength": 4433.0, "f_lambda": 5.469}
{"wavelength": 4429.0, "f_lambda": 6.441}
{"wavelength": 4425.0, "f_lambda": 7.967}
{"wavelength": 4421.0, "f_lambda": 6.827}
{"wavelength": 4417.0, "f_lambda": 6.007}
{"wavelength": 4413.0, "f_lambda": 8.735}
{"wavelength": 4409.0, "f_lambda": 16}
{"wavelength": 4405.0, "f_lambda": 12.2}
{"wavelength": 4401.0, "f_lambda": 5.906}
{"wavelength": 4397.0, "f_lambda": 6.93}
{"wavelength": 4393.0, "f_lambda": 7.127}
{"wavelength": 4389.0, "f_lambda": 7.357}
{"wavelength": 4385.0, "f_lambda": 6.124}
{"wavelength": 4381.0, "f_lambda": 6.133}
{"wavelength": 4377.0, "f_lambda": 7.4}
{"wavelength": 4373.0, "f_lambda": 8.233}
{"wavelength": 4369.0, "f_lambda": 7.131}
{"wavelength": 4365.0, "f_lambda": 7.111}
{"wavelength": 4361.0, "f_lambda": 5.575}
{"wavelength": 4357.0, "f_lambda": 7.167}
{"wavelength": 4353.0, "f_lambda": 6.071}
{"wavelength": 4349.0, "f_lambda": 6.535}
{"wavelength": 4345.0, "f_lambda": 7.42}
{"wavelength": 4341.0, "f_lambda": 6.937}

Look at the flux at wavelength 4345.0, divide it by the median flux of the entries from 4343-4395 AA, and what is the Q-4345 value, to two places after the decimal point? 1.04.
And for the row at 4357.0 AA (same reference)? 1.01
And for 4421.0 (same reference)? 0.96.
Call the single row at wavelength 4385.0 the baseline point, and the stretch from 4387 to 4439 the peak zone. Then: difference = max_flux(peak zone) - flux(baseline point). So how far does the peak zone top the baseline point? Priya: 9.9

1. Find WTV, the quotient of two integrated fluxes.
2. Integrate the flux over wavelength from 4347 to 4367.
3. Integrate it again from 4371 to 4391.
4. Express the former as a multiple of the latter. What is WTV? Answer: 0.92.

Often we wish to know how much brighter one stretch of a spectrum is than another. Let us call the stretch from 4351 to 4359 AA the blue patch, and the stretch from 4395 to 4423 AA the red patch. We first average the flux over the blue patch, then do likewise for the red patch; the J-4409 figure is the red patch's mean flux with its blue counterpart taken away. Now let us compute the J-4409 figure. 2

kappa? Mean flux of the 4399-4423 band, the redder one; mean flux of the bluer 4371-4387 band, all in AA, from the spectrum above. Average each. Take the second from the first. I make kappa 2.3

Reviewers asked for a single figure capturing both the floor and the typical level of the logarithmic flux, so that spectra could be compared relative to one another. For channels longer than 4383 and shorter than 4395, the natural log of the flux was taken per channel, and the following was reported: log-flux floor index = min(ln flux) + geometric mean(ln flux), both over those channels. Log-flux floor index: 3.73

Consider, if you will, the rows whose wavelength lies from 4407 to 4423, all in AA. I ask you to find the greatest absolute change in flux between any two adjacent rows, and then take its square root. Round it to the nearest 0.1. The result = 2.7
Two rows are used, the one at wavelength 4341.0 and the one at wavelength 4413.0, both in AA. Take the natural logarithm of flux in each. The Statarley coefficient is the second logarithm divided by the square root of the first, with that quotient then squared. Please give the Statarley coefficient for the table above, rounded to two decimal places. 2.43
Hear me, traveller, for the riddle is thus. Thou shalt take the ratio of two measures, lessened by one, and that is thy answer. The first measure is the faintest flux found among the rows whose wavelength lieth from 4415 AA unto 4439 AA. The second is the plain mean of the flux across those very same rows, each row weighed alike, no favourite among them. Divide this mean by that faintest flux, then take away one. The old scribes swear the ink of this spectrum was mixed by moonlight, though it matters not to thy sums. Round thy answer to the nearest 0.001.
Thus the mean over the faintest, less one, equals 0.175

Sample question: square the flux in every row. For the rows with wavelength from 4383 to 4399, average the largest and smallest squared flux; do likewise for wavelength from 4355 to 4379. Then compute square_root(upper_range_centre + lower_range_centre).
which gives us 9.8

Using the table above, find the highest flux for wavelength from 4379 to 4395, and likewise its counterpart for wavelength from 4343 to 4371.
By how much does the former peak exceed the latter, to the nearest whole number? 0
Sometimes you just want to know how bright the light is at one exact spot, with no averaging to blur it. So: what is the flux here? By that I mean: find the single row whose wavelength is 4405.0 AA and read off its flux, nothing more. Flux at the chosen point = 12.2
